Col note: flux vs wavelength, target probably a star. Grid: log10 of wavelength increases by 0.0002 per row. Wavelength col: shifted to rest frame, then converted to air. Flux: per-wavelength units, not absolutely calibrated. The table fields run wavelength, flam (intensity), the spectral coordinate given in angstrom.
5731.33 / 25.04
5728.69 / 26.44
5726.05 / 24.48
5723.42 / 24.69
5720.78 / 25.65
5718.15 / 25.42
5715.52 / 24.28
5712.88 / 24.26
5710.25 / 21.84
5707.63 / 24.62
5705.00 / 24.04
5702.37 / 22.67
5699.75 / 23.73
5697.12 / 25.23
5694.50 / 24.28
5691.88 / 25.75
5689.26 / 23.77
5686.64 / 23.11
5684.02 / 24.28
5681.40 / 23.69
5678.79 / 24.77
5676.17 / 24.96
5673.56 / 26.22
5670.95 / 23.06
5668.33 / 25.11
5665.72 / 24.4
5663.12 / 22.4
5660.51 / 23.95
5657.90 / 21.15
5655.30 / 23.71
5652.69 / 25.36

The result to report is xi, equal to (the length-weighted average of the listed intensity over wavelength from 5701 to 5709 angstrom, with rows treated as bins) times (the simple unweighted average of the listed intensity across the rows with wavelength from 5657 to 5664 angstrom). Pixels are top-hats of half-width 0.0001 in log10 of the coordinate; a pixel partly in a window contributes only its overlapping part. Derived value 535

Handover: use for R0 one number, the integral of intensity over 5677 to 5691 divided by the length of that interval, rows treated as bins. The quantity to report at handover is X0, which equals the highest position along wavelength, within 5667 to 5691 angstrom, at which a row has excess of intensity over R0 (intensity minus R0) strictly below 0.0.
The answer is 5689.26 angstrom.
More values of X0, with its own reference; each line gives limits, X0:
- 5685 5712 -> 5710.25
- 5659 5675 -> 5670.95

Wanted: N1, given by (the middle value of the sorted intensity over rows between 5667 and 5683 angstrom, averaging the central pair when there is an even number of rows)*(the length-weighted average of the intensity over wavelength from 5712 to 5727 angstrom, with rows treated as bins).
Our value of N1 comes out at 617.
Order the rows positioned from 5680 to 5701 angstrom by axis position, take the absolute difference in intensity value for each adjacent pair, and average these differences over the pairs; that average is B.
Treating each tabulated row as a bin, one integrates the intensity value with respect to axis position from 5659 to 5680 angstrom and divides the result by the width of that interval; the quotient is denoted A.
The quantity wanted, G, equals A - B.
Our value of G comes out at 23.1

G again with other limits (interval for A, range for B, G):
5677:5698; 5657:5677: 22.4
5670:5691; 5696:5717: 22.9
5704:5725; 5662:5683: 22.9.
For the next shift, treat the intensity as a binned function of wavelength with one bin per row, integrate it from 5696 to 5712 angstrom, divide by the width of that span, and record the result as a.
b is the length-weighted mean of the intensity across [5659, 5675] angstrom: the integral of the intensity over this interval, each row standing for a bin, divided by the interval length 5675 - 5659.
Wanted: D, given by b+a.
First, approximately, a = 23.7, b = 24.2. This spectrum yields 47.8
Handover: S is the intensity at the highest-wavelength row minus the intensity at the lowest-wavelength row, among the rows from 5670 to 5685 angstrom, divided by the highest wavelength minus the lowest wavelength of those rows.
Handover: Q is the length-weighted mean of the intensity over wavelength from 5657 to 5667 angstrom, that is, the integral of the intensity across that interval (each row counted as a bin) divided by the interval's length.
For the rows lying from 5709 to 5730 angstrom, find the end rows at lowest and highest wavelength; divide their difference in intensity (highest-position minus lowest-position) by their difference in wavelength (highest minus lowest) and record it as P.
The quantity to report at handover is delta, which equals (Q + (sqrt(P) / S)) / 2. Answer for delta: 14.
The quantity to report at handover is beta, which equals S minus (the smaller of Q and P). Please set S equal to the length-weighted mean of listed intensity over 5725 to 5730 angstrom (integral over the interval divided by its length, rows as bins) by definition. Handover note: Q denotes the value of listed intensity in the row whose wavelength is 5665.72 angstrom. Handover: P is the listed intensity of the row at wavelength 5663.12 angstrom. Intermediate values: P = 22.4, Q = 24.4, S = 25.5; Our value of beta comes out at 3.1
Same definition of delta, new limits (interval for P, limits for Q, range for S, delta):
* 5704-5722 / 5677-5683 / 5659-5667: 14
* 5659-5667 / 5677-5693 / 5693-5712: 11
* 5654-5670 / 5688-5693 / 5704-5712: 12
